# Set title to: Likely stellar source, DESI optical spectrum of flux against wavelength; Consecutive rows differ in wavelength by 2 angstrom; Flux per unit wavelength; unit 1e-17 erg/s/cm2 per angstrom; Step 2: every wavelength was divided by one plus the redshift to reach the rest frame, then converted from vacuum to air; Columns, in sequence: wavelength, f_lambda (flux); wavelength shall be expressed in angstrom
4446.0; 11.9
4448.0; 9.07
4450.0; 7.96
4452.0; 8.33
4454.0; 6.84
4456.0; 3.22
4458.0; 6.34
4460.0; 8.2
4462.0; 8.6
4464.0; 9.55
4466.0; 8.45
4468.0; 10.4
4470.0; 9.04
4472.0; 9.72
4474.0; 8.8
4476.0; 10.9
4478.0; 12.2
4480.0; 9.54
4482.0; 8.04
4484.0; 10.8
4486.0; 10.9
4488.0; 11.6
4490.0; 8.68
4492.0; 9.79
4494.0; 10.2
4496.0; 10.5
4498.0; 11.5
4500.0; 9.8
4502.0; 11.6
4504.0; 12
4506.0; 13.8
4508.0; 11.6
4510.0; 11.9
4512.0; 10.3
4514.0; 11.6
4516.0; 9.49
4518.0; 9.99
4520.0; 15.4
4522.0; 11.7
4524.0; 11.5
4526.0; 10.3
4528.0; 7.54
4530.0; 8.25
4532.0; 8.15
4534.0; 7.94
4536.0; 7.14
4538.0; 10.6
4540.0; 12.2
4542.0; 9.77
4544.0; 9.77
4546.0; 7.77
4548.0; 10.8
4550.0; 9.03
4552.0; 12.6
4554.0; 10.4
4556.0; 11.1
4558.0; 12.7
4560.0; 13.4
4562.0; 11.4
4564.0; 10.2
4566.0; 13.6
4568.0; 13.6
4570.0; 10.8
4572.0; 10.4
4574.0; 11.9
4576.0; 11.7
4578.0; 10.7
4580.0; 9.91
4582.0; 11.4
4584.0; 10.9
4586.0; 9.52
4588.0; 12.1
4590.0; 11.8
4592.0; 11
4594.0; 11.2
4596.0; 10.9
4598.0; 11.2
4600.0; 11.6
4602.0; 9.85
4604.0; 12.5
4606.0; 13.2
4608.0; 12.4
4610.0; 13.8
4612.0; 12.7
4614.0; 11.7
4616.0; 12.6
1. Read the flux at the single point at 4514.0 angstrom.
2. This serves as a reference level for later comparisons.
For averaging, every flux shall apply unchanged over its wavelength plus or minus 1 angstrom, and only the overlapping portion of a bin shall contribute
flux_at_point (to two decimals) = 11.60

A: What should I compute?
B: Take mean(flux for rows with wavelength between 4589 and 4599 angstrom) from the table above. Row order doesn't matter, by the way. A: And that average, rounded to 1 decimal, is 11.2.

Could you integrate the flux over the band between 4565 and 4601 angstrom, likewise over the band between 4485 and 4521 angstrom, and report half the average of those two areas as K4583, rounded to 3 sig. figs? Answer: 202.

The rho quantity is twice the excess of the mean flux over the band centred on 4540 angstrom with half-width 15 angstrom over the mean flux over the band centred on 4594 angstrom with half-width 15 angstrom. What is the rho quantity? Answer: -3.6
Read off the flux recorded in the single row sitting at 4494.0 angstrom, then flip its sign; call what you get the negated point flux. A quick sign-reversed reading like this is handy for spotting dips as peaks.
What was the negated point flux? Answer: -10.2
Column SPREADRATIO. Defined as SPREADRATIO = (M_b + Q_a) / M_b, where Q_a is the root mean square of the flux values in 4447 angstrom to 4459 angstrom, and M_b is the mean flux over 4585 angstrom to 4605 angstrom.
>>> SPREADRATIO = 1.6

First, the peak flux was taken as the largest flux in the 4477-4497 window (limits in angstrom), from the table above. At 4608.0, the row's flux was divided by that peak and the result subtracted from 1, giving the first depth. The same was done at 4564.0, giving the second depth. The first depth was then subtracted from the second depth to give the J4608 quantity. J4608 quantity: 0.2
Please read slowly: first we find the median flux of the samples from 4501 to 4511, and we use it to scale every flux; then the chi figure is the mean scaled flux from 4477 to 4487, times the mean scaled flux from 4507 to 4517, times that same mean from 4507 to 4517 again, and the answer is 0.74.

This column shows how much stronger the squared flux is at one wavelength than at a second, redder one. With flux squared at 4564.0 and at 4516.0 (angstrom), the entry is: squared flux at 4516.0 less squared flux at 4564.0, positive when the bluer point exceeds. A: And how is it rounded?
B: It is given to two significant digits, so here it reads -14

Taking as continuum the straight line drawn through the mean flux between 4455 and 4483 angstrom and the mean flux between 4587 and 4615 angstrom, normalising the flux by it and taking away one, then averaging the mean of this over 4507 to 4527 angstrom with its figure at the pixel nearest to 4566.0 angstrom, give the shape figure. 0.19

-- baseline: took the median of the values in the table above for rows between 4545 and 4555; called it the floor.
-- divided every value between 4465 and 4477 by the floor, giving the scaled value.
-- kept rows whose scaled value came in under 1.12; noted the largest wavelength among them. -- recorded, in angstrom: 4476.0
